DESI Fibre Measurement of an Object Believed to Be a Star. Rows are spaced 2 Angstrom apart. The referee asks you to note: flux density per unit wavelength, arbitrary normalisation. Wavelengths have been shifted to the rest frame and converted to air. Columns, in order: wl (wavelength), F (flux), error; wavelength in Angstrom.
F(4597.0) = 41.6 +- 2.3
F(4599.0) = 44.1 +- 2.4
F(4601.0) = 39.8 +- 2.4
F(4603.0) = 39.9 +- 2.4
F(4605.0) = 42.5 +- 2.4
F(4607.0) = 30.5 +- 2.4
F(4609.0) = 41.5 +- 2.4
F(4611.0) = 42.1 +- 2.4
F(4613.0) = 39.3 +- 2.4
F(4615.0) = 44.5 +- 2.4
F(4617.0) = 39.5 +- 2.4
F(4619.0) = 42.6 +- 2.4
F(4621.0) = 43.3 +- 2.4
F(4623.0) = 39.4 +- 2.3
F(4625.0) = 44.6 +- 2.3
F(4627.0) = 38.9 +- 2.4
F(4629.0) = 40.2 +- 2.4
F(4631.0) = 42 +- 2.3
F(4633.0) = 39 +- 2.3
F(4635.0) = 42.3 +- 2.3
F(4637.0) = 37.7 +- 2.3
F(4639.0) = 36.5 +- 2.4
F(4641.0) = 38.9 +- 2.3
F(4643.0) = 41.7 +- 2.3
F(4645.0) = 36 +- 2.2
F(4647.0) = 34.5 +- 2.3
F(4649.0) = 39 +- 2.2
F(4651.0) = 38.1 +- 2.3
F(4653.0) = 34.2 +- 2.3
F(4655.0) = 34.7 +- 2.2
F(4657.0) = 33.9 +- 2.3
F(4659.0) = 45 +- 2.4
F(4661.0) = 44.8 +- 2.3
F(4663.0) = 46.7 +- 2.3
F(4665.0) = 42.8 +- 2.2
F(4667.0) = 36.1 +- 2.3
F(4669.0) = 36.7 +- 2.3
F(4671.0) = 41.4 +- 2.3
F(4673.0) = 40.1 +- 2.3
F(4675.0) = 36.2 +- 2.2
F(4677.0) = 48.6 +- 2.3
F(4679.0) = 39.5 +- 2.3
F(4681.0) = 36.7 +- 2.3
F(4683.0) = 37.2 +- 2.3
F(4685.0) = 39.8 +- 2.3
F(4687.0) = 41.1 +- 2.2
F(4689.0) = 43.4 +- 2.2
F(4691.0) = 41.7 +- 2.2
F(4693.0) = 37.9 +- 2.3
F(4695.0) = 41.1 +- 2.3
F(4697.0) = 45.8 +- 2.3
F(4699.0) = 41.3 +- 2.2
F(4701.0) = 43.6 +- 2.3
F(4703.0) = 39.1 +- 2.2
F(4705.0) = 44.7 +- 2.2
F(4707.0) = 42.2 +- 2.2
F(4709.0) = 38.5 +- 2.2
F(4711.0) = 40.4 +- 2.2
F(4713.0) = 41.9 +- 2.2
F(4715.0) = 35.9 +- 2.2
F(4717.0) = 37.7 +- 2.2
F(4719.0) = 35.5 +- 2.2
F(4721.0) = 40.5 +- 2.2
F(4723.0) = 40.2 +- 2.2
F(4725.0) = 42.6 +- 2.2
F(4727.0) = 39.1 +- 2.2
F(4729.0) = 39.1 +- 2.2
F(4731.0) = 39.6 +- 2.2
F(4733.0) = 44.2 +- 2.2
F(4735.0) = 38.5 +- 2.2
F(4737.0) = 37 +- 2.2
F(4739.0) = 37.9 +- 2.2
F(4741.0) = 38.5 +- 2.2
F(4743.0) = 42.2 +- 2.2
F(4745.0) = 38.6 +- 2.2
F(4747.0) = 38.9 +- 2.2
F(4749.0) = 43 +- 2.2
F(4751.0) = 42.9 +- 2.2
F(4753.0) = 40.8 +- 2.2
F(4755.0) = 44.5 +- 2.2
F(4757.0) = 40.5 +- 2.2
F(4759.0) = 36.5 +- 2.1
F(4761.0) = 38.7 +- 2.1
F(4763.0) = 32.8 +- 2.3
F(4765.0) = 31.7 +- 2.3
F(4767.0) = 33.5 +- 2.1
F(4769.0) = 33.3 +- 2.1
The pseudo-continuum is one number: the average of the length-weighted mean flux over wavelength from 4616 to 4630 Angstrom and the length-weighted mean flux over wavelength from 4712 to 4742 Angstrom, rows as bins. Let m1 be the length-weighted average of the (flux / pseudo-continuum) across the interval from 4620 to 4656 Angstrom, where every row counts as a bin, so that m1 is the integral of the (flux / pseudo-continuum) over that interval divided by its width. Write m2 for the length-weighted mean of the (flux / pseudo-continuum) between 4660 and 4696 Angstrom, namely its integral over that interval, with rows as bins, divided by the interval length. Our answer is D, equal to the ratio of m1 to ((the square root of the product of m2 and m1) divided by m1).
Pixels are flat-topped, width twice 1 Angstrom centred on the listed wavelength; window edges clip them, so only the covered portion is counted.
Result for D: 0.95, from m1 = 0.97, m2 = 1.01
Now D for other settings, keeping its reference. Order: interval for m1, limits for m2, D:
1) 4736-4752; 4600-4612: 1.00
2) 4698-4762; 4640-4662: 1.02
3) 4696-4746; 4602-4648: 1.00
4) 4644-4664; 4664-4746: 0.94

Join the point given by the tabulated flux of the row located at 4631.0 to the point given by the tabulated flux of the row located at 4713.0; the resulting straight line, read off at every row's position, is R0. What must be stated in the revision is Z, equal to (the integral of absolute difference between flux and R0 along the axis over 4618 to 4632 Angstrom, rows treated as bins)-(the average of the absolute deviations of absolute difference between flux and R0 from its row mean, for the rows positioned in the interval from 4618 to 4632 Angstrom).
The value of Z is 23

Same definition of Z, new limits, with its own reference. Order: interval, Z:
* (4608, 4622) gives 19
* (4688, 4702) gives 24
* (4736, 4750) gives 39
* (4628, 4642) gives 34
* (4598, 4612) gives 36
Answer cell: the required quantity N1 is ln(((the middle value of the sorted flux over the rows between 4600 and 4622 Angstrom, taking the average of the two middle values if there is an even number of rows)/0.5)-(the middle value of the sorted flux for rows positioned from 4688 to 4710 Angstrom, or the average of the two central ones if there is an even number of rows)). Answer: 3.72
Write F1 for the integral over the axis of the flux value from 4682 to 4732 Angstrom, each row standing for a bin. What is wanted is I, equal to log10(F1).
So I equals 3.31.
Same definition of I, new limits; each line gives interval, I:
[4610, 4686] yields 3.48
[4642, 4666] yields 2.97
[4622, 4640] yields 2.86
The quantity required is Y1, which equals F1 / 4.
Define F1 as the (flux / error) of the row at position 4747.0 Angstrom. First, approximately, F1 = 17.7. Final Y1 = 4.42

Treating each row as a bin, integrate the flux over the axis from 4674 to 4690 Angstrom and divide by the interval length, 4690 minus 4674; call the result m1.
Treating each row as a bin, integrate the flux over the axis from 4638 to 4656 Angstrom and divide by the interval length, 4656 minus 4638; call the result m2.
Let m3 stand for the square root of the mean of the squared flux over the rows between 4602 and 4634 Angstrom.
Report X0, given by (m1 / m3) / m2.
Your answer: 0.0267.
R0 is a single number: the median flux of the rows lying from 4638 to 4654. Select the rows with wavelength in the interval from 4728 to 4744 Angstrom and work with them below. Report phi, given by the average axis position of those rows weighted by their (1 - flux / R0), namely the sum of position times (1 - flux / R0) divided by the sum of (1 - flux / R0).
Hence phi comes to 4735.8 Angstrom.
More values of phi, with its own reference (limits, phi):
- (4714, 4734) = 4728.9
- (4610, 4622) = 4616.4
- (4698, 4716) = 4705.1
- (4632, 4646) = 4637.4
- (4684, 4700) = 4692.7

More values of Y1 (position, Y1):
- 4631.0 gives 4.57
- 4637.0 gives 4.10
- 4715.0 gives 4.08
